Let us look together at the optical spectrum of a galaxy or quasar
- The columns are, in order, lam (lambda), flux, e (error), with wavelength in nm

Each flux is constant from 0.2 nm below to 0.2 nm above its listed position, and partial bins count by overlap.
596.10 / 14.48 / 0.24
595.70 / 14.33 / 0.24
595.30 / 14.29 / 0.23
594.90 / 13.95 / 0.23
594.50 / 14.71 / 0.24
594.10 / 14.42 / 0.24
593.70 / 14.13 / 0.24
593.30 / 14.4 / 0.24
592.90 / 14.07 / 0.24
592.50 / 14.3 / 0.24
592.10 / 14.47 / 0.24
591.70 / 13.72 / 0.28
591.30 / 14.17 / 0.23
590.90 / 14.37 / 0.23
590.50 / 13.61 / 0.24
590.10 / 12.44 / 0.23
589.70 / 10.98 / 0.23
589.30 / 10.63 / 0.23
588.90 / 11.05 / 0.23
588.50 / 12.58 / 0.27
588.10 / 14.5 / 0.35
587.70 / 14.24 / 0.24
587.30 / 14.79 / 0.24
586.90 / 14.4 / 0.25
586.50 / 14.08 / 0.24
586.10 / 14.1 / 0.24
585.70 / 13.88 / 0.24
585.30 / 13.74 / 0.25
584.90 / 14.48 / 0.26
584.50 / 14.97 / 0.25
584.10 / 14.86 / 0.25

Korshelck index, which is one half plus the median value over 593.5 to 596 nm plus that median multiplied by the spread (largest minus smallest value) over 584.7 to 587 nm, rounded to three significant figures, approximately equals 25.4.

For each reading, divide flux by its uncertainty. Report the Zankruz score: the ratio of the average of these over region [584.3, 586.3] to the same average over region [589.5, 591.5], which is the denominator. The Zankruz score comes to 1.02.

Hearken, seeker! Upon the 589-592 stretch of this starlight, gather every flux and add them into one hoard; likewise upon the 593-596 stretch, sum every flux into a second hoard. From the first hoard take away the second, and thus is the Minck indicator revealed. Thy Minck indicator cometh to -10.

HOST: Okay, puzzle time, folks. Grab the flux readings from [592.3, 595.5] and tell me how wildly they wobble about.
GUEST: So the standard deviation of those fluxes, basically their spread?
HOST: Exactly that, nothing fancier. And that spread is 0.2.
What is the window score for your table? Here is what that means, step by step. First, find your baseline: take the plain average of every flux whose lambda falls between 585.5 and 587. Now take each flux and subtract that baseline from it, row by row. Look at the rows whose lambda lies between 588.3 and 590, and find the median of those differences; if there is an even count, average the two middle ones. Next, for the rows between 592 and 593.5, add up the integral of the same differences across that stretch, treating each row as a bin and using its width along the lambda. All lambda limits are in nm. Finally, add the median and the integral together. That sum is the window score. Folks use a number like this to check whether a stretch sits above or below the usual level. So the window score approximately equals -2.8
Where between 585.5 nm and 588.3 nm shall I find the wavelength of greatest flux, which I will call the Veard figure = 587.30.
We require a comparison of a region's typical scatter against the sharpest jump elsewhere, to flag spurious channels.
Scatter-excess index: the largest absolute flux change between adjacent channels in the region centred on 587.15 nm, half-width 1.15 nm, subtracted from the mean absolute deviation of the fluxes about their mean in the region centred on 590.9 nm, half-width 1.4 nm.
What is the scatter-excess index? 0.4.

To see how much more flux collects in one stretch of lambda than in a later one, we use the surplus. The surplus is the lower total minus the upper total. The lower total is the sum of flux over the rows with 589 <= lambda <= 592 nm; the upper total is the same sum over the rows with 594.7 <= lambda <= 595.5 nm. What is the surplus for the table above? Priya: 62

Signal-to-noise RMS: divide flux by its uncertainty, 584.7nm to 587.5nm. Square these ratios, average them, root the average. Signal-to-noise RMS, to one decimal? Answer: 57.9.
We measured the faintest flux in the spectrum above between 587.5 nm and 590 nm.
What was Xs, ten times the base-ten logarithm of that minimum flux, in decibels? 10.3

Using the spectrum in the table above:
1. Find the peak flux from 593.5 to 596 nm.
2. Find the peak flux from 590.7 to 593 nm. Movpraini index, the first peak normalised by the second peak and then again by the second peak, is 0.0703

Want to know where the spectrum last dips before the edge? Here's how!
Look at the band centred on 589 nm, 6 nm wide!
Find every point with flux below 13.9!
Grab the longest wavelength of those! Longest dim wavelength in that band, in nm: 591.70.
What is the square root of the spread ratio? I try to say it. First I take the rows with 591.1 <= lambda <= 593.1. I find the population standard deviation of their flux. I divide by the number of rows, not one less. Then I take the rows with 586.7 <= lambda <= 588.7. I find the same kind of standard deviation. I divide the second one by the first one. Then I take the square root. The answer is 1.8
